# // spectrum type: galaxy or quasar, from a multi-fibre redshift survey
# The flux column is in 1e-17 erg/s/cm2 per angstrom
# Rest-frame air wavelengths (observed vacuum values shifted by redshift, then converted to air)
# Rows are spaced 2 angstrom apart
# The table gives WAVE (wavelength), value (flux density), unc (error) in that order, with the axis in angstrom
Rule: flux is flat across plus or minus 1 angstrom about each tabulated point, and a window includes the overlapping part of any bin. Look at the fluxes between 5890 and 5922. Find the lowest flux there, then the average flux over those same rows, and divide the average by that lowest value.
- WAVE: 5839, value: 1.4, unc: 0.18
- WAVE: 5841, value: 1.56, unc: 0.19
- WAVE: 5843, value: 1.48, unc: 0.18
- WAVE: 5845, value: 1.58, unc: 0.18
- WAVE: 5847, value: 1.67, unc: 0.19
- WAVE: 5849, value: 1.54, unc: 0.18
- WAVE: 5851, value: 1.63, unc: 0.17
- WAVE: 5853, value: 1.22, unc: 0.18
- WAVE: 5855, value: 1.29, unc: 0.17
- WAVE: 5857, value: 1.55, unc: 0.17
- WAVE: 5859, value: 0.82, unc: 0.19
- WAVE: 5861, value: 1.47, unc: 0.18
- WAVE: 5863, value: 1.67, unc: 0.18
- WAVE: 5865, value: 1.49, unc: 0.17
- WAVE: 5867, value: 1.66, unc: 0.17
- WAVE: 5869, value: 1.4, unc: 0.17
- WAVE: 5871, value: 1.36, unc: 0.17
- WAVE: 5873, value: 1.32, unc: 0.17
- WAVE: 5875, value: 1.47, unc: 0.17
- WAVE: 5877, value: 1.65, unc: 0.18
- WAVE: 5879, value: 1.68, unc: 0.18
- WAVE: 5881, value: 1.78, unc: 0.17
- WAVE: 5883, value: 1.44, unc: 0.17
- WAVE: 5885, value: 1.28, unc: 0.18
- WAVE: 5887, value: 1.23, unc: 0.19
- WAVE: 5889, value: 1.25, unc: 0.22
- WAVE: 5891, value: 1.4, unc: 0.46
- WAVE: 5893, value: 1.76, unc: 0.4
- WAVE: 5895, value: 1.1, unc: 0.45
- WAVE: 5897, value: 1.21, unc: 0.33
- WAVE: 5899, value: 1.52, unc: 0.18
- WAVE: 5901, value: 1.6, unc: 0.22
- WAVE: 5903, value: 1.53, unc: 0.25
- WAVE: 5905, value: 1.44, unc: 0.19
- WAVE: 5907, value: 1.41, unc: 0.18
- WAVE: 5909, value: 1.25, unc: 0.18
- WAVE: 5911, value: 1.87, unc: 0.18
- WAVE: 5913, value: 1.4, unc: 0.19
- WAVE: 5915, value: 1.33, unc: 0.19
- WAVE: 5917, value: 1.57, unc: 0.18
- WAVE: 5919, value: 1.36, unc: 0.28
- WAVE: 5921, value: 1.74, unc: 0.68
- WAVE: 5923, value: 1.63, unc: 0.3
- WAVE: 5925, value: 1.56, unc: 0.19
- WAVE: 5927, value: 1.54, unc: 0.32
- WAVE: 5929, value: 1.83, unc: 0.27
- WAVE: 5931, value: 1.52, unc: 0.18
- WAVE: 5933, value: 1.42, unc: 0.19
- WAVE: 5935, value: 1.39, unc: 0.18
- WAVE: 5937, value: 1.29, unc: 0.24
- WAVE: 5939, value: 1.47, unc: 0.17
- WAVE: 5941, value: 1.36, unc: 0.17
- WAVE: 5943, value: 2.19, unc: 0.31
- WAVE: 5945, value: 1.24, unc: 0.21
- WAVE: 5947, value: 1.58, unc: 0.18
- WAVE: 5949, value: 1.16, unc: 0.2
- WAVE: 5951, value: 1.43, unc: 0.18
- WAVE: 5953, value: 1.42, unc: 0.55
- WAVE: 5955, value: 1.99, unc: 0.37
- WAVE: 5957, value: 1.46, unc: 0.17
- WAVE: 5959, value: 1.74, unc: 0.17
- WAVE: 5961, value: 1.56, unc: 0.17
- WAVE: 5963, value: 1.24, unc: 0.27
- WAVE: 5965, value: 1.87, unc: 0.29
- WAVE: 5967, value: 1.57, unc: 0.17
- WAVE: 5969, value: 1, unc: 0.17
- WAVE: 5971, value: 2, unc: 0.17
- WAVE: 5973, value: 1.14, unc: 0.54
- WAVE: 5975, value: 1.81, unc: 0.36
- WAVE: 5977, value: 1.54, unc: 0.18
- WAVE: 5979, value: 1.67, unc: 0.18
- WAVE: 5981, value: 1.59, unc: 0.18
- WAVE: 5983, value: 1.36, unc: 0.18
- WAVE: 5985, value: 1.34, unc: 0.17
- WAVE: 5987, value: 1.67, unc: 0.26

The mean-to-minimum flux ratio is 1.33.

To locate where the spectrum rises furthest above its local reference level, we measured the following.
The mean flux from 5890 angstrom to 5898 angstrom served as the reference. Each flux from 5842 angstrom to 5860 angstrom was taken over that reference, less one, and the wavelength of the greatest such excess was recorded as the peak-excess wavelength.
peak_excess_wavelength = 5847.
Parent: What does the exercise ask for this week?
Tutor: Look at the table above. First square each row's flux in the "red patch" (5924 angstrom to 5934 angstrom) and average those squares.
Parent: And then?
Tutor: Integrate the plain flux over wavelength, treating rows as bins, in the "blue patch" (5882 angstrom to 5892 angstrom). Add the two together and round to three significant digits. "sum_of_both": 15.7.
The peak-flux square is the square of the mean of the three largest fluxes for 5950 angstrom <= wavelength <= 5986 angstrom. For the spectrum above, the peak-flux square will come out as 3.8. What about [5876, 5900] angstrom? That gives 3.0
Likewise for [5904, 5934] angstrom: 3.3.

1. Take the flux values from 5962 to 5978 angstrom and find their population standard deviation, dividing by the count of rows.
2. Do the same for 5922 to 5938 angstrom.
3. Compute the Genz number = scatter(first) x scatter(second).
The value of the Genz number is 0.053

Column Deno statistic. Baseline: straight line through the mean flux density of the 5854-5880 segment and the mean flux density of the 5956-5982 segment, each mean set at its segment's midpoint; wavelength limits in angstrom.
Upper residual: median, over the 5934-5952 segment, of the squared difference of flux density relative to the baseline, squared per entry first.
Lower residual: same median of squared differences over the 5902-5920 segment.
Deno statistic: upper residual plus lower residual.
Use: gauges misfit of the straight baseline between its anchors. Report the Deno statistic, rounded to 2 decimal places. 0.04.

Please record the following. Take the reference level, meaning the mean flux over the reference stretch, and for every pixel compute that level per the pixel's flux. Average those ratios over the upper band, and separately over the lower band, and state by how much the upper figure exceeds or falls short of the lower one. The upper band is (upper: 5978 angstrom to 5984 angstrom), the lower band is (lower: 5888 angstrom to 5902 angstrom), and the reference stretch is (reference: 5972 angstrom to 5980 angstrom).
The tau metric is -0.11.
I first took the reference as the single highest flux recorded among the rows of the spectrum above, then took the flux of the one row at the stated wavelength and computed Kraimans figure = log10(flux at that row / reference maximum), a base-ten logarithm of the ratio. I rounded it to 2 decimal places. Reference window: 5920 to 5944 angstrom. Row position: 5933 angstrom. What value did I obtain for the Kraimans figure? -0.19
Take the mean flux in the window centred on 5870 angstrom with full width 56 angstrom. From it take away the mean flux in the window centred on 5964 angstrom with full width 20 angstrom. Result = -0.11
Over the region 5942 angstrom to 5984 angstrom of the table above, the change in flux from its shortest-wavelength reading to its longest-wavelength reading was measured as -0.8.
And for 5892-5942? -0.4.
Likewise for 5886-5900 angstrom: 0.3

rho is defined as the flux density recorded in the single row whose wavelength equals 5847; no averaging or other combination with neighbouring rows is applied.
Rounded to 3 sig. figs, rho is 1.67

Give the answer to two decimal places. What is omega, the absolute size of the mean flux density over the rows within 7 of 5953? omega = 1.54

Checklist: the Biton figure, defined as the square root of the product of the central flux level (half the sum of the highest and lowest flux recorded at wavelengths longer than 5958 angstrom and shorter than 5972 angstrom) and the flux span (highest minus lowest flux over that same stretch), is 1.2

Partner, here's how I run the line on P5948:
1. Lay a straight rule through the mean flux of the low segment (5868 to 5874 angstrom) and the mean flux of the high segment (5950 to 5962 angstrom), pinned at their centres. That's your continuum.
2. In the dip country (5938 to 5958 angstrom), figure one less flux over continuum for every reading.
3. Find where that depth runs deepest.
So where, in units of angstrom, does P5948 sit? 5949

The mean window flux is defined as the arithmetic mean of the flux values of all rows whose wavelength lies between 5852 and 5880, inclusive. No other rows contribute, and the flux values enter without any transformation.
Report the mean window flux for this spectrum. 1.43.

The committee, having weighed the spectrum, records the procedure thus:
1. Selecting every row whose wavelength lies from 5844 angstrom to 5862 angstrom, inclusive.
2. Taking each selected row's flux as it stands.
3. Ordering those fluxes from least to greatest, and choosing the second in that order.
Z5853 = 1.22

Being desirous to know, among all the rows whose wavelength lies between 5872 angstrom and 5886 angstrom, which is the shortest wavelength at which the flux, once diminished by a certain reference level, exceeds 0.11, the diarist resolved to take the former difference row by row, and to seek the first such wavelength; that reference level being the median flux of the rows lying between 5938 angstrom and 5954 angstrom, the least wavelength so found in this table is 5877 angstrom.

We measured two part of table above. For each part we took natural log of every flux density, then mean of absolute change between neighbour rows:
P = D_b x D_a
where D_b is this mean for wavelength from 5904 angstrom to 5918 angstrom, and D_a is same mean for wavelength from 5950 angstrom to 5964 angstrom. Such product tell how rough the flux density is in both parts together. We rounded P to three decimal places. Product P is 0.034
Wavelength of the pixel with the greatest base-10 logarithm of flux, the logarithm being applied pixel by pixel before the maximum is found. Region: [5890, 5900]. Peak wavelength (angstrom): 5893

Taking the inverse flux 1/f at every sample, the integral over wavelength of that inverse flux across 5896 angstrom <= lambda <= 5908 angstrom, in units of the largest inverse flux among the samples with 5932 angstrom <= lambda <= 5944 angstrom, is 10.7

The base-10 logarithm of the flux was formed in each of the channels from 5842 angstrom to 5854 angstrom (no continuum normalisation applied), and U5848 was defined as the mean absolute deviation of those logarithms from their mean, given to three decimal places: 0.034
